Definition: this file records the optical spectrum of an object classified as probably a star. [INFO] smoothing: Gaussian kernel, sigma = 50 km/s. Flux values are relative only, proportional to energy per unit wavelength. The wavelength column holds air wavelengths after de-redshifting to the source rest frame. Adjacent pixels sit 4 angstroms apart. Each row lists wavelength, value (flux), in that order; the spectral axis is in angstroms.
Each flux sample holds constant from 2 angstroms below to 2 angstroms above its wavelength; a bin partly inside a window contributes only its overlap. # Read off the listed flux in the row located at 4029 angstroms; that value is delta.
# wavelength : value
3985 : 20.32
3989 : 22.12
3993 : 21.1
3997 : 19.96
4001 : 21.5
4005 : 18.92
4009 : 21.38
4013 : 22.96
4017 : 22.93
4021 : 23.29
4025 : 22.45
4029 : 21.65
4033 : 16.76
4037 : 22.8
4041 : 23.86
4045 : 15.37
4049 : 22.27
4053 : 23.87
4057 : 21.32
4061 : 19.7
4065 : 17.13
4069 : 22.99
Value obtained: 21.65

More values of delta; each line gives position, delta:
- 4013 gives 22.96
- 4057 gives 21.32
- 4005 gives 18.92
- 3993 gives 21.1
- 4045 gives 15.37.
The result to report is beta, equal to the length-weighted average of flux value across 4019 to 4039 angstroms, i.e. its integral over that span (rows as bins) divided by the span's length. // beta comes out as 21.4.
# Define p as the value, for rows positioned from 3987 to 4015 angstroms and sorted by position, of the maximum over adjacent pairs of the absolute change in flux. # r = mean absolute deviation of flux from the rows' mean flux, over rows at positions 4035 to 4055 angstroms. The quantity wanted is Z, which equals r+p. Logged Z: 5.1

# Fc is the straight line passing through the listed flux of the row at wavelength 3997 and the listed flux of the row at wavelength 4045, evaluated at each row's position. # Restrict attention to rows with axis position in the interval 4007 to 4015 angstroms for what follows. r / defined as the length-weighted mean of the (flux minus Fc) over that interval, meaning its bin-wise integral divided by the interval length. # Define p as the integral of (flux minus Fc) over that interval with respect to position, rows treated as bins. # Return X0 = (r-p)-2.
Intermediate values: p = 28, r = 4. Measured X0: -27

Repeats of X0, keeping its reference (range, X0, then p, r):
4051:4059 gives -59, 65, 8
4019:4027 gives -40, 43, 5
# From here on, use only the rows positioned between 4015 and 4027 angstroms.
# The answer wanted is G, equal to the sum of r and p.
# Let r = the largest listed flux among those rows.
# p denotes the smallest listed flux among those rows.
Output 45.7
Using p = 22.45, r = 23.29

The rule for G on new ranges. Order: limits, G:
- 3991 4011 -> 40.4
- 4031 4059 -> 39.2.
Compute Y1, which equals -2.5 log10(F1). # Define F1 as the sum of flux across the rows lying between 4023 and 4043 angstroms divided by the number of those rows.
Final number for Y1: -3.33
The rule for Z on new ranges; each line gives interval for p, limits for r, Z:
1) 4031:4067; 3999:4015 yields 9.6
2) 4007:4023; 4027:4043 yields 3.8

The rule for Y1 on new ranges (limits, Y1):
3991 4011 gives -3.28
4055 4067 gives -3.22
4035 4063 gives -3.32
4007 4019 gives -3.38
